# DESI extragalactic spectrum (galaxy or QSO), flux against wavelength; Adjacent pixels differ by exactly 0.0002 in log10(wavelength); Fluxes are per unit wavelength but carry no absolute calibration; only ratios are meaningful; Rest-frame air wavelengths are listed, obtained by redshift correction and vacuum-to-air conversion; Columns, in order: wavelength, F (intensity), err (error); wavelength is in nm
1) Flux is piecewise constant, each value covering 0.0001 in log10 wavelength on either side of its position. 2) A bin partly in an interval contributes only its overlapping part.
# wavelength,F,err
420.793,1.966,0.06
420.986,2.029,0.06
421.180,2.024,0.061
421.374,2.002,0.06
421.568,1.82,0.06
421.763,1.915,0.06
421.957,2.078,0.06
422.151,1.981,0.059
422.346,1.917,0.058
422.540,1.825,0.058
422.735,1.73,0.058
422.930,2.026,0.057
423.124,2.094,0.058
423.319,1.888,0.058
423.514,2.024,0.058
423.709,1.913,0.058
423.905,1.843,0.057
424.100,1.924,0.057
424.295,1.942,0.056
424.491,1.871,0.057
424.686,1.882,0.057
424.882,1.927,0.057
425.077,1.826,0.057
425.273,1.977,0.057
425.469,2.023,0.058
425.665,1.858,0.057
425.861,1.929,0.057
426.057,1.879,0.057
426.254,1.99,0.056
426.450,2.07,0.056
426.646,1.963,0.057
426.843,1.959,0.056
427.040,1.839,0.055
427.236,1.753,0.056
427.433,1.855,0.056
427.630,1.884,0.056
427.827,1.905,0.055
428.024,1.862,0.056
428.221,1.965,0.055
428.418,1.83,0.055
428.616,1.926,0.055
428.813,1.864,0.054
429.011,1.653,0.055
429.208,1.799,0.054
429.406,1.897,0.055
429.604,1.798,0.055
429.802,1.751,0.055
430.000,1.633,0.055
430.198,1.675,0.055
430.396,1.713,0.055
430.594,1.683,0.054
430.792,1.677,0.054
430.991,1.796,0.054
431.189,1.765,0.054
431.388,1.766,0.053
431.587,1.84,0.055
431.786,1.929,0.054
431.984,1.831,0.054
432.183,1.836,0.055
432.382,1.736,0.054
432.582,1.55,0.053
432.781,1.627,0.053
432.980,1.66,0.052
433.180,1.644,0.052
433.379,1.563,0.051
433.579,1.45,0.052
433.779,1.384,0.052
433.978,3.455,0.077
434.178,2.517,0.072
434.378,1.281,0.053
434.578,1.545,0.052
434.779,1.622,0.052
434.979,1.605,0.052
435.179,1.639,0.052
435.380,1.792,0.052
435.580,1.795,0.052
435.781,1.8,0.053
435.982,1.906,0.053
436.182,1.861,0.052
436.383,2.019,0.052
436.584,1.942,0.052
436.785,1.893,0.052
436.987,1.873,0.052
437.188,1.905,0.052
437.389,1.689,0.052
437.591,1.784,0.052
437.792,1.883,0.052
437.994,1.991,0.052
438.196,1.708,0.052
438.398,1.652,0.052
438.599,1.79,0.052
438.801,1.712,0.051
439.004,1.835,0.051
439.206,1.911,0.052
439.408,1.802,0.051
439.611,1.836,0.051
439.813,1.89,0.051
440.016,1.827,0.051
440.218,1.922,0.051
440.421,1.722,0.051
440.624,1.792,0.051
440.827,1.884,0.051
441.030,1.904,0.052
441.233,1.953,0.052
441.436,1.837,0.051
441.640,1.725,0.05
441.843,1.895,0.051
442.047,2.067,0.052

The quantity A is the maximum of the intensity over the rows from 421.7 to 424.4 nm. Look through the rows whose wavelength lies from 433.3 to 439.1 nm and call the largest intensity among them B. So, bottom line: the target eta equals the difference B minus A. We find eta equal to 1.4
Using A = 2.094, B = 3.455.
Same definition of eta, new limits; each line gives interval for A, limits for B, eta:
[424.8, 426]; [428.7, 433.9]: -0.1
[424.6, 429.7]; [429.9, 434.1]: 1.4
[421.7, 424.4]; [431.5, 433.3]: -0.2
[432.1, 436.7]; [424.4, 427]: -1.4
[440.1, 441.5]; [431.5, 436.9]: 1.5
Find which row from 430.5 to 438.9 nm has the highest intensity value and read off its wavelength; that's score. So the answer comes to 433.978 nm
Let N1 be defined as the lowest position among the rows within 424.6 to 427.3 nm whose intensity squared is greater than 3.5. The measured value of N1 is 424.686 nm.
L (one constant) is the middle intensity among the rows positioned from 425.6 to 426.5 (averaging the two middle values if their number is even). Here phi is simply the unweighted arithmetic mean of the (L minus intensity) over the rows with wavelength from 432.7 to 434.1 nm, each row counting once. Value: 0.10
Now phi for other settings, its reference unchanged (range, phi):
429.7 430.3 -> 0.24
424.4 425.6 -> 0.01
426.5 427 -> -0.03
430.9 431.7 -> 0.14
